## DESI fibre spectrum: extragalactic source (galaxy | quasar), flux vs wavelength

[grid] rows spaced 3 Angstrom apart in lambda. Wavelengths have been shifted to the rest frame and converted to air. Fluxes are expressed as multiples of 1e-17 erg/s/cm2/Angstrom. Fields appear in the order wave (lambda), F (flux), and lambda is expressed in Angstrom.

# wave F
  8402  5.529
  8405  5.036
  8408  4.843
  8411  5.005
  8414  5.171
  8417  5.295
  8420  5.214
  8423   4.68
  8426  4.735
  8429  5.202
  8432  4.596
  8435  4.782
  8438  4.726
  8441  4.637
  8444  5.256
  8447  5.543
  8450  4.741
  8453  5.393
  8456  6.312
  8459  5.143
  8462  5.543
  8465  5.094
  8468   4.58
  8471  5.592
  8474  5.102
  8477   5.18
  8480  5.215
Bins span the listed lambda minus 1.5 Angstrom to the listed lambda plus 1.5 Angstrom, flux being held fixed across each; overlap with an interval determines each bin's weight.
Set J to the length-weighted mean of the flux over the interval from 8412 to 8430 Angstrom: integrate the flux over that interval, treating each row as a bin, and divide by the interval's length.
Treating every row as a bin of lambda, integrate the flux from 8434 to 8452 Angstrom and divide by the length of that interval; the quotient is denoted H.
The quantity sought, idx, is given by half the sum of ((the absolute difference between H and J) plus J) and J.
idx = 5.08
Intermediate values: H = 4.96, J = 5.04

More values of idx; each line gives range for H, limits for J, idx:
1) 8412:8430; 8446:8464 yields 5.63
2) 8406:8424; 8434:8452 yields 5.00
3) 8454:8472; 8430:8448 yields 5.14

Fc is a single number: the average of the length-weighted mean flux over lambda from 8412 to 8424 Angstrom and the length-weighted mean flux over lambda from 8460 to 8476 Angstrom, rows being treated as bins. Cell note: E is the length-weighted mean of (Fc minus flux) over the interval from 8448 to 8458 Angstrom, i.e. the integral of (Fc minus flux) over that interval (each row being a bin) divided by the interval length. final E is -0.33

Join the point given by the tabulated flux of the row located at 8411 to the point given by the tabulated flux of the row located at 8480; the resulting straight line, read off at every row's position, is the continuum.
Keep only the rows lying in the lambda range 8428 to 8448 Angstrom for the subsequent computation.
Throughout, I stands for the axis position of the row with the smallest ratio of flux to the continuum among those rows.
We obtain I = 8432 Angstrom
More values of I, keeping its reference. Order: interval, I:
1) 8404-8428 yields 8423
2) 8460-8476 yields 8468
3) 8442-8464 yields 8450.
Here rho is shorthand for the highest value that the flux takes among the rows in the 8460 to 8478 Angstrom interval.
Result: 5.592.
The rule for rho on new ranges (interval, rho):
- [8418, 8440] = 5.214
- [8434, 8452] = 5.543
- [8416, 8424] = 5.295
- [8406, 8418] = 5.295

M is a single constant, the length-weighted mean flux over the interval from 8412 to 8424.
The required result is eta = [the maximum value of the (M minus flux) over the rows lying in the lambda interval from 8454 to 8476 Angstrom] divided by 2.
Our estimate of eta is 0.26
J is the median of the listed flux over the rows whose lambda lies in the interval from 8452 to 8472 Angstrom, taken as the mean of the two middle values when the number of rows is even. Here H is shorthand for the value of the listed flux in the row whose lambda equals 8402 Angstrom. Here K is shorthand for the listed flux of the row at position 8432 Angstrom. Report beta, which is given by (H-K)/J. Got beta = 0.17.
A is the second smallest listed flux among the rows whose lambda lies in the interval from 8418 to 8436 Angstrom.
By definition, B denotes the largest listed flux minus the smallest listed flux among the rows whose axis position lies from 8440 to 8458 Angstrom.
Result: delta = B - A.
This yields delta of -3.0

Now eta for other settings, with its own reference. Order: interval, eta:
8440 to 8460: 0.23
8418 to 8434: 0.25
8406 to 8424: 0.21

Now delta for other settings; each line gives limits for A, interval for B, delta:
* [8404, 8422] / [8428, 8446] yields -4.3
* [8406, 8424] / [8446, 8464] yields -3.3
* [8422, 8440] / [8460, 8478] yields -3.7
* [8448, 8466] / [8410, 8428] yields -4.5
